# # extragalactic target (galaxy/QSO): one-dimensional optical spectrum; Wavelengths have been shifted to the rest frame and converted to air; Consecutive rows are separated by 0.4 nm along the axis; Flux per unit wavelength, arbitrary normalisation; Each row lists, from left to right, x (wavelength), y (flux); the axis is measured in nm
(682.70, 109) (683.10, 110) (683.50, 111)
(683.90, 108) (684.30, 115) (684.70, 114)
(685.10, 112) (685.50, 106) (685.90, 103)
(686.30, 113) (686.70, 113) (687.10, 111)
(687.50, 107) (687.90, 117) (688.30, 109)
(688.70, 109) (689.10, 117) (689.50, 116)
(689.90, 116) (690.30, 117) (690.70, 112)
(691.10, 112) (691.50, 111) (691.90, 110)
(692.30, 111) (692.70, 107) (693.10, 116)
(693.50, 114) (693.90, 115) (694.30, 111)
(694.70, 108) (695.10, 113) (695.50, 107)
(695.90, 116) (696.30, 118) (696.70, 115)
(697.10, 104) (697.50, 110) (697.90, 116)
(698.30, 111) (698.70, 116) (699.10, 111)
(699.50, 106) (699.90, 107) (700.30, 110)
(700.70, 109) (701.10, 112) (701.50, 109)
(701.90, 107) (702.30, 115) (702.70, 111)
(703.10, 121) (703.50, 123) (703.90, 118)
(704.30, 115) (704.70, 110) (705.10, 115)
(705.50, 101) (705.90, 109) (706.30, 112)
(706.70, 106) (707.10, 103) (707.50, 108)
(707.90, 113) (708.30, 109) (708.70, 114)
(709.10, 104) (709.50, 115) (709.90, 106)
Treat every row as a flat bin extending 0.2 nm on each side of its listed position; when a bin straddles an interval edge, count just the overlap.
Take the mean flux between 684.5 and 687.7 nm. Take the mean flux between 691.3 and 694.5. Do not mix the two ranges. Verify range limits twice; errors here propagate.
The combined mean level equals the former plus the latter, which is 222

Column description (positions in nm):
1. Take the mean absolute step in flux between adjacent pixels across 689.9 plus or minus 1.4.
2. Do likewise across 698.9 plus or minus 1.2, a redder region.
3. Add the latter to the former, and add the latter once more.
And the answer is 11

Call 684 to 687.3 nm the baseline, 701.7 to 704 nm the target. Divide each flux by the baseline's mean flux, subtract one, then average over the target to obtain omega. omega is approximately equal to 0.045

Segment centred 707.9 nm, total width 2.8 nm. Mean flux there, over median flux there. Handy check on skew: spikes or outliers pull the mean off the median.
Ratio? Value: 1.00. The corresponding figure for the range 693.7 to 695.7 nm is 1.00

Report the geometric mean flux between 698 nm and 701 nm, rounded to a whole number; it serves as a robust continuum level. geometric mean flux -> 110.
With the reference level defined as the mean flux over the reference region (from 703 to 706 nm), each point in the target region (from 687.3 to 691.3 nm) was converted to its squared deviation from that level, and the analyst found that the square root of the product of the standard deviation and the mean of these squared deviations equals 14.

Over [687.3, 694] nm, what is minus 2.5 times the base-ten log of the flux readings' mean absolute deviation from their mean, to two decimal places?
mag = -1.23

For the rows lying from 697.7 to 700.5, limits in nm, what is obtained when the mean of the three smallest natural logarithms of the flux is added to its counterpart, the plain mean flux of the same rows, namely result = 115.7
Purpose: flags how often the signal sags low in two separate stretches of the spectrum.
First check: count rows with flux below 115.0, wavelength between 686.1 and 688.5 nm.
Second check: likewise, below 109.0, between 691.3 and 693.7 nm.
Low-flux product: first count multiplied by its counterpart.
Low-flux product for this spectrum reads 5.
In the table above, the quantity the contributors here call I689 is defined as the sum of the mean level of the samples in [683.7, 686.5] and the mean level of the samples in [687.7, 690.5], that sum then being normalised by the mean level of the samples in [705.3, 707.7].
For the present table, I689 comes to 2.11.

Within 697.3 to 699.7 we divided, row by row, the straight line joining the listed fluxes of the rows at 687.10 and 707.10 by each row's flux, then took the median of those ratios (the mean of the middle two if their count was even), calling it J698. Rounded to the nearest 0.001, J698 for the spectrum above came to 0.958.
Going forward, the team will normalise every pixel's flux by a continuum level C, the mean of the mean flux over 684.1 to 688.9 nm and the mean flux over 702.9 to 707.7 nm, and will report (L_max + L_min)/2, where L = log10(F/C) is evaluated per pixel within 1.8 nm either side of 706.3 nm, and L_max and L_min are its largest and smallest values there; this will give -0.014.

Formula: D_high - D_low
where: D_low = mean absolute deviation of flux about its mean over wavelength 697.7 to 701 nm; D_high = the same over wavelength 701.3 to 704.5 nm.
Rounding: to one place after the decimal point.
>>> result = 1.7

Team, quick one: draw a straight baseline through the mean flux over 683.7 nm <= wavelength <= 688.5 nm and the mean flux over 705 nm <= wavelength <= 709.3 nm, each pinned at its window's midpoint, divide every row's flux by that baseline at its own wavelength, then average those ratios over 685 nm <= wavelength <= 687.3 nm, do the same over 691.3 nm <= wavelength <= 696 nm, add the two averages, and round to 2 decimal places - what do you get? 2.01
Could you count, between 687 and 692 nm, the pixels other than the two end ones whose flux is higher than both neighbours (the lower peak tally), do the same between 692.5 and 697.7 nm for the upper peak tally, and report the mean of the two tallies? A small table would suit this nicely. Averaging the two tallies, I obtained 3.5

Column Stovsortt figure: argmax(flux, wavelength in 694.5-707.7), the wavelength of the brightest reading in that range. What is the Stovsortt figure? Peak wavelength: 703.50 nm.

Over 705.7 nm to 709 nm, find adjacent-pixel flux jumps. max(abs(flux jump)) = 6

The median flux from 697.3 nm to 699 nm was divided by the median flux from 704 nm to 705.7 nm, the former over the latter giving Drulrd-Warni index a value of 1.01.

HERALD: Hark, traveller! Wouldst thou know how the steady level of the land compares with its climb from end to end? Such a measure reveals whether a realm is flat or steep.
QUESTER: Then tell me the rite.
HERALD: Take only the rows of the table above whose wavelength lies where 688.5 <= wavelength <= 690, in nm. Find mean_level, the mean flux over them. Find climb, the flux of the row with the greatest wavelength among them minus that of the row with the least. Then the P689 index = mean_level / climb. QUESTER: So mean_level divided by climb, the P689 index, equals 16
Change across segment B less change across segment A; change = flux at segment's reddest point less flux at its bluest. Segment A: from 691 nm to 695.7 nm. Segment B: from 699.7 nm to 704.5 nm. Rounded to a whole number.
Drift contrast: 13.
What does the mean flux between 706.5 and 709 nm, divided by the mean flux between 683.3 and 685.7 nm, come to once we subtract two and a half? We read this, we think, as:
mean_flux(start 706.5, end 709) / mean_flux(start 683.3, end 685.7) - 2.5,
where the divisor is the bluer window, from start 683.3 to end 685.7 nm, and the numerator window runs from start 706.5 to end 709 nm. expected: -1.52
